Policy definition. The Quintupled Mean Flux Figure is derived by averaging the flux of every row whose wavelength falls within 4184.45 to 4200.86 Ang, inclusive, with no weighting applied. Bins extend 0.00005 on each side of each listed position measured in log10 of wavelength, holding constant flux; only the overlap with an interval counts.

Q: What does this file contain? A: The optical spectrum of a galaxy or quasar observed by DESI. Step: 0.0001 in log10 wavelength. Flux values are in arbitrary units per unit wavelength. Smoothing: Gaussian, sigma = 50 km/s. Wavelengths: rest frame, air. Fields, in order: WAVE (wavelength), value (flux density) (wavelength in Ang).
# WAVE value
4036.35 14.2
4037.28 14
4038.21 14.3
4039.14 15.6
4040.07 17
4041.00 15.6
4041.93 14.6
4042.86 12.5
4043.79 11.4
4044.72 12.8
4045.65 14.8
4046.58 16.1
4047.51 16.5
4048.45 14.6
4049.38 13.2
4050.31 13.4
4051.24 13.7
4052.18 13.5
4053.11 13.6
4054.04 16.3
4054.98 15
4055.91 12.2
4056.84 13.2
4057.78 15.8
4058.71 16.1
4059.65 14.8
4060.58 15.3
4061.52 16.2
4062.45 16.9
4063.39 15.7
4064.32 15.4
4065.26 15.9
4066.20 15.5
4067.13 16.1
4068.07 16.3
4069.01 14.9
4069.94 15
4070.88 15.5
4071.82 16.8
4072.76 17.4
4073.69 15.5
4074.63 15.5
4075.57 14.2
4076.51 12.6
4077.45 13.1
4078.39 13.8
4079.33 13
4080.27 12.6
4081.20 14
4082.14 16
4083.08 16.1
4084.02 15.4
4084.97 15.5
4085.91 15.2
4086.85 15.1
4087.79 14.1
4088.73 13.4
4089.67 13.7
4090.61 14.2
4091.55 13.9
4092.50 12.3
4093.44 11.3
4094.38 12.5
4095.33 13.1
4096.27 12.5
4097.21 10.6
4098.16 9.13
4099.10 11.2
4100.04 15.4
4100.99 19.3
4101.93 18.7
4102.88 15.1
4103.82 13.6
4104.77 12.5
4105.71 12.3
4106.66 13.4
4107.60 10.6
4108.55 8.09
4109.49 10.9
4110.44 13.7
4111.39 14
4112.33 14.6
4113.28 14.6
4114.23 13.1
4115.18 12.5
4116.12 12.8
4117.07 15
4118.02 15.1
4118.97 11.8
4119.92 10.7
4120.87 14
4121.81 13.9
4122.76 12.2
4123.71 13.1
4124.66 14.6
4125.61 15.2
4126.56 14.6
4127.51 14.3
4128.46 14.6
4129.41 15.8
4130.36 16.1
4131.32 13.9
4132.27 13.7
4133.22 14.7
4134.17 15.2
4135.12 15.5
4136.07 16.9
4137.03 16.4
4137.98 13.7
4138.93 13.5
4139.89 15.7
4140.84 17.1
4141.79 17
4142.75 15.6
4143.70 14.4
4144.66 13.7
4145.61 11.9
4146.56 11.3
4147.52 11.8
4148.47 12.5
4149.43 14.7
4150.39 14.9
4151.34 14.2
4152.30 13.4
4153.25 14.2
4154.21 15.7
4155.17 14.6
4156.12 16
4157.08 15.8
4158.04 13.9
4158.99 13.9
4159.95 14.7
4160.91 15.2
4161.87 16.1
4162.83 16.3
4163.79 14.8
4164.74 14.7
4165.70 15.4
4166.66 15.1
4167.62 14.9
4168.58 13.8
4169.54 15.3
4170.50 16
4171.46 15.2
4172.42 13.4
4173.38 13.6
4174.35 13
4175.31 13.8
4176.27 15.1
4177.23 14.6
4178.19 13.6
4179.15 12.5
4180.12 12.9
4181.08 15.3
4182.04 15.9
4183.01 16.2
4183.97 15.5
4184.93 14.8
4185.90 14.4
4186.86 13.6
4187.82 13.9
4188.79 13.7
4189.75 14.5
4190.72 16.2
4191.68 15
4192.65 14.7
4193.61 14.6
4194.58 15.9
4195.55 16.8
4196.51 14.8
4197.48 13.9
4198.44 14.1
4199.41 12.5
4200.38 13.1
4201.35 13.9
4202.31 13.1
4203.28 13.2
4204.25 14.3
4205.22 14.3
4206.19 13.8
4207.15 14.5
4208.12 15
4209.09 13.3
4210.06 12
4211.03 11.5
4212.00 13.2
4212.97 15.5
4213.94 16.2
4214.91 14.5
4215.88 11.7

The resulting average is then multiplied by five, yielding 72.5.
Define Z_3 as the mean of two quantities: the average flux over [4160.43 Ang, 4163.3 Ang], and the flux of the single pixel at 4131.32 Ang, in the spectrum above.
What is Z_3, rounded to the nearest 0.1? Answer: 14.9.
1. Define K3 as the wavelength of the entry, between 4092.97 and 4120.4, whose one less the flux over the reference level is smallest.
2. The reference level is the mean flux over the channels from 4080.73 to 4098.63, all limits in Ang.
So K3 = 4100.99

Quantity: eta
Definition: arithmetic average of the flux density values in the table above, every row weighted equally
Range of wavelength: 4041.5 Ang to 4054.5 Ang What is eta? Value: 14.1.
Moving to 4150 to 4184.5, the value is 14.7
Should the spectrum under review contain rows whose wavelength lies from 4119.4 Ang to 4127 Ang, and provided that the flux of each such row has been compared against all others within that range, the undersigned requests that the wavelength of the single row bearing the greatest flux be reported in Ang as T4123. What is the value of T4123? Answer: 4125.61 Ang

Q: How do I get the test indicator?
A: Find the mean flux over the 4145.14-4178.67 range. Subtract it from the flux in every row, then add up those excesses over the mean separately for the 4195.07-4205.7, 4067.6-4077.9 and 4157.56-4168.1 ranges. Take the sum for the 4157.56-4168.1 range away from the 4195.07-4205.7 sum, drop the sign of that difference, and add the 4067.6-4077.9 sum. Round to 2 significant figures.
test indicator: 20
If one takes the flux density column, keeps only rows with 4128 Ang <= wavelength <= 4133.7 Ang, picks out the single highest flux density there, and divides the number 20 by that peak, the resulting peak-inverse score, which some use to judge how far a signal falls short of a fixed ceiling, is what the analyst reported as 1.24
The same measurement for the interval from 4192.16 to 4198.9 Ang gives 1.19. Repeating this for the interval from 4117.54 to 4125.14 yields 1.32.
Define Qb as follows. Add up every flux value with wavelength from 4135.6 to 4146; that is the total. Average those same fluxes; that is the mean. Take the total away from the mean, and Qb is -151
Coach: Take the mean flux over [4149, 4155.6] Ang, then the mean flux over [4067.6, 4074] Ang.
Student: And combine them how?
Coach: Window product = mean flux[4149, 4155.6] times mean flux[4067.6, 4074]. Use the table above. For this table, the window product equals 231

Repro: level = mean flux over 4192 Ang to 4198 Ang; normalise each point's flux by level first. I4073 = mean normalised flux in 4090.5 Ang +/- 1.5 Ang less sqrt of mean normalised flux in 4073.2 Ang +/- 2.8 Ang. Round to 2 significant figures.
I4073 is -0.10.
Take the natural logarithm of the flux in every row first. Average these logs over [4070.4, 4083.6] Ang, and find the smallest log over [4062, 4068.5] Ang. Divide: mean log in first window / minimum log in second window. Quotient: 0.98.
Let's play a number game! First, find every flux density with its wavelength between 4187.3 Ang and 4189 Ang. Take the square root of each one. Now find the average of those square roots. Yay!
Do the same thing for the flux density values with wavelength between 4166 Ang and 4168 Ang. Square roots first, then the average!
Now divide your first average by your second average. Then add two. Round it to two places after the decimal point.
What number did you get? 2.96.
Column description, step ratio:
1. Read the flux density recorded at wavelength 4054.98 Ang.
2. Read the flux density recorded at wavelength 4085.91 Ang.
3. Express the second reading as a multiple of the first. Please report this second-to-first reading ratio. 1.0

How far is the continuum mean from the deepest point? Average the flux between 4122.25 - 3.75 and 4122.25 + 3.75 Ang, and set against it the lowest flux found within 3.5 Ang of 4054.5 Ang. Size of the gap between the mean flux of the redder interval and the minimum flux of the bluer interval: 1.0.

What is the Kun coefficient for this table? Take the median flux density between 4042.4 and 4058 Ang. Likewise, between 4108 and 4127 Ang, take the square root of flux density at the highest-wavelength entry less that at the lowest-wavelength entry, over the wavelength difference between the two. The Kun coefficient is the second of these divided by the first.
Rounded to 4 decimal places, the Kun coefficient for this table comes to 0.0040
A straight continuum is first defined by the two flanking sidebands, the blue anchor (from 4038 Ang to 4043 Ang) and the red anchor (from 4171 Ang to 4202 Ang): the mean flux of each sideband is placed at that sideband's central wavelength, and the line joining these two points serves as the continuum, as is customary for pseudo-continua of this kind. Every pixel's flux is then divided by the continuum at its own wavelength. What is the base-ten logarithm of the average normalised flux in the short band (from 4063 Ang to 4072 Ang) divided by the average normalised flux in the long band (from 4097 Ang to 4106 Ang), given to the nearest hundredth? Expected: 0.05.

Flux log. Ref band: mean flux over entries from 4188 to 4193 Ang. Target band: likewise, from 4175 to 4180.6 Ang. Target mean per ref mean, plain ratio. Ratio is 0.93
